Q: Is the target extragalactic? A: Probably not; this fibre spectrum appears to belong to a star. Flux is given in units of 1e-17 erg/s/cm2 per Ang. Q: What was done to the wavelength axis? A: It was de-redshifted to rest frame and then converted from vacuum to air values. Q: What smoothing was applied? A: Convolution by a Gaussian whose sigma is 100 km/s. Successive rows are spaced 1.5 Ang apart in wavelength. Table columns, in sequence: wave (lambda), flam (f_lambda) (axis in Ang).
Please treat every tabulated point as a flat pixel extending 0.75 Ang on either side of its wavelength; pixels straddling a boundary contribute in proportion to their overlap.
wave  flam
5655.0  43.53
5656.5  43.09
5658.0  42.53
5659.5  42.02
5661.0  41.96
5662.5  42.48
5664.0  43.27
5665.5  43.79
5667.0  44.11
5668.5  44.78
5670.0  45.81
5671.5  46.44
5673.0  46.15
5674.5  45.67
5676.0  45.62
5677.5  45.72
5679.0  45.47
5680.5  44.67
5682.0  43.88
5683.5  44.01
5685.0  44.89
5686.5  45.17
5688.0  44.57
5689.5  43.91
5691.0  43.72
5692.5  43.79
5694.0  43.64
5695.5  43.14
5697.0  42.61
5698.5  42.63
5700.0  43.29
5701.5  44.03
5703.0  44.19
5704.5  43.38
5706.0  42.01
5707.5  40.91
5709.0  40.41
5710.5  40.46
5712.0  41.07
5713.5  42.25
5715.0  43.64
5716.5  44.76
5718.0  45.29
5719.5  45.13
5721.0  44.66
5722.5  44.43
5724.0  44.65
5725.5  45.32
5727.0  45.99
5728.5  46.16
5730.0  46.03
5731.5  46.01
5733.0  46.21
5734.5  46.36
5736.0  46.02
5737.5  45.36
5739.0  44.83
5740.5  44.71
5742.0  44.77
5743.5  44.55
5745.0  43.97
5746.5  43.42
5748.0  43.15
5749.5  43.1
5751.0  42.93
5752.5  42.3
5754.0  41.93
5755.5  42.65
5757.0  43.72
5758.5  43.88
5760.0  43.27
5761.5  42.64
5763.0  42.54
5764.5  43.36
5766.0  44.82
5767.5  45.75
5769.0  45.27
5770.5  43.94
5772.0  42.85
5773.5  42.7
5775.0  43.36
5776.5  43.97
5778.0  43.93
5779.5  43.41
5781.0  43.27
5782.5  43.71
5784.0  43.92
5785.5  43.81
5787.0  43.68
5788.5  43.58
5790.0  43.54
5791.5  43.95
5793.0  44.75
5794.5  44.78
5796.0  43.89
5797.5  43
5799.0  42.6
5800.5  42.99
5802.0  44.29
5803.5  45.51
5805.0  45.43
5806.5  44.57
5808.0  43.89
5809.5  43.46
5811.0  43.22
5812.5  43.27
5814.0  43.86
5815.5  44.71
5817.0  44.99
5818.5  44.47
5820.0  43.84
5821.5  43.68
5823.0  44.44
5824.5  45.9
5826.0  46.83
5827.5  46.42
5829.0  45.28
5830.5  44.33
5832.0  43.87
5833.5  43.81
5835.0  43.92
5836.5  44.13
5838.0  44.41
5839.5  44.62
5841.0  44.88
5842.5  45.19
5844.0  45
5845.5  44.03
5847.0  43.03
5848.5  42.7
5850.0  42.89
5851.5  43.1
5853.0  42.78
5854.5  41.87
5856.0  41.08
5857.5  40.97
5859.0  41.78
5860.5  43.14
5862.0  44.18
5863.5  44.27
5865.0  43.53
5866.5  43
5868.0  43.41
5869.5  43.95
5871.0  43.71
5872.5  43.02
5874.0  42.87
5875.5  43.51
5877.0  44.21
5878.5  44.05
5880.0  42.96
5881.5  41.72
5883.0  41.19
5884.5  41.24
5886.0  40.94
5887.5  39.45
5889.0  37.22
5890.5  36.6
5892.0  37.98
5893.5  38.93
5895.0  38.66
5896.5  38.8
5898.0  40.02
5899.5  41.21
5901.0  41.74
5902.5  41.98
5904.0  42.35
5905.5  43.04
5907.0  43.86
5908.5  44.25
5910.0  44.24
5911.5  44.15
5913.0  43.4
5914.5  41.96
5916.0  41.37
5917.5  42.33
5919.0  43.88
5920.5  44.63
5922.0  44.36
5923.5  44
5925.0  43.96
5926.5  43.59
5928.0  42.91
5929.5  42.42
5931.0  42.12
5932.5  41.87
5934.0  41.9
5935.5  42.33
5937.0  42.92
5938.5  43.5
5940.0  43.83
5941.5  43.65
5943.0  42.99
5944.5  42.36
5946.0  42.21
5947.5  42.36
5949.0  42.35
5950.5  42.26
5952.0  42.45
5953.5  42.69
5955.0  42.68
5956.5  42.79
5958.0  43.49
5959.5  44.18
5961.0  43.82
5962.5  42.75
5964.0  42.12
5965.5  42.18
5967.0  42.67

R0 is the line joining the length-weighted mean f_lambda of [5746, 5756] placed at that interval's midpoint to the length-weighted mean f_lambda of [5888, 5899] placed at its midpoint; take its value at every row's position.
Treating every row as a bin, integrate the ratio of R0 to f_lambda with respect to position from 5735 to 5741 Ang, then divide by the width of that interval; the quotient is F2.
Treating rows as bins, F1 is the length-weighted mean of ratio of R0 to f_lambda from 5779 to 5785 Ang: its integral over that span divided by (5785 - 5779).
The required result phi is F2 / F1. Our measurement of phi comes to 0.99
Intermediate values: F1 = 0.96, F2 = 0.95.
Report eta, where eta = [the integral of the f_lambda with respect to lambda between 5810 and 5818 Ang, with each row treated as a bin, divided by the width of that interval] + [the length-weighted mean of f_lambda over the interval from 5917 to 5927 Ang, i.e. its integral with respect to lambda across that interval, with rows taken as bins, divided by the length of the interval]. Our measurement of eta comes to 87.9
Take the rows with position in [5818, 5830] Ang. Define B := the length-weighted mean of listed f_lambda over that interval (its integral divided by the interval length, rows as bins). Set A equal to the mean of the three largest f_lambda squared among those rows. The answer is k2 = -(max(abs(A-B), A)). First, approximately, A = 2152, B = 45.1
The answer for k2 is -2152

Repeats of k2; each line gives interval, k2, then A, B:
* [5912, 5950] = -1965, 1965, 42.9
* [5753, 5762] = -1903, 1903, 43.0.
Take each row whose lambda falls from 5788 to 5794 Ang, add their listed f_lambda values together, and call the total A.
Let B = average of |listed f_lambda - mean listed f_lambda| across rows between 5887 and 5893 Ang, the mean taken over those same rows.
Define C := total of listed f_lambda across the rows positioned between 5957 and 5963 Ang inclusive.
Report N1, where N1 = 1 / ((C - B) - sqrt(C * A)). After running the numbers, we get -0.6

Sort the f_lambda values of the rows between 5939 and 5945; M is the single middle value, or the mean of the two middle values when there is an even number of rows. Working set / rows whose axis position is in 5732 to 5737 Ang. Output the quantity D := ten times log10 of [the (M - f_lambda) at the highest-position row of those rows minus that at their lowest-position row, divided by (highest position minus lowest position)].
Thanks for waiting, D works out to -12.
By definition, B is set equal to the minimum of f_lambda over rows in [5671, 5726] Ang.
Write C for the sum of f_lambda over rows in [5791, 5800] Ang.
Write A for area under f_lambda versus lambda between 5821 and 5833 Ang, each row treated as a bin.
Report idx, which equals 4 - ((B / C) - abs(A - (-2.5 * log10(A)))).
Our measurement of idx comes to 552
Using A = 541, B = 40.41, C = 263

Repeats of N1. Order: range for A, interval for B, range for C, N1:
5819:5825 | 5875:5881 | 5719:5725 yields 17.2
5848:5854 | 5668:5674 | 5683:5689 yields 0.3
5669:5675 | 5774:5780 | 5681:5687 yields -0.3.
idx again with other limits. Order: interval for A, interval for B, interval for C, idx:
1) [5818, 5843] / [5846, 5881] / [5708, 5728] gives 1129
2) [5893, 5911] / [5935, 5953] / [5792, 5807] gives 761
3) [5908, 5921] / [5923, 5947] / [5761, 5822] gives 574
